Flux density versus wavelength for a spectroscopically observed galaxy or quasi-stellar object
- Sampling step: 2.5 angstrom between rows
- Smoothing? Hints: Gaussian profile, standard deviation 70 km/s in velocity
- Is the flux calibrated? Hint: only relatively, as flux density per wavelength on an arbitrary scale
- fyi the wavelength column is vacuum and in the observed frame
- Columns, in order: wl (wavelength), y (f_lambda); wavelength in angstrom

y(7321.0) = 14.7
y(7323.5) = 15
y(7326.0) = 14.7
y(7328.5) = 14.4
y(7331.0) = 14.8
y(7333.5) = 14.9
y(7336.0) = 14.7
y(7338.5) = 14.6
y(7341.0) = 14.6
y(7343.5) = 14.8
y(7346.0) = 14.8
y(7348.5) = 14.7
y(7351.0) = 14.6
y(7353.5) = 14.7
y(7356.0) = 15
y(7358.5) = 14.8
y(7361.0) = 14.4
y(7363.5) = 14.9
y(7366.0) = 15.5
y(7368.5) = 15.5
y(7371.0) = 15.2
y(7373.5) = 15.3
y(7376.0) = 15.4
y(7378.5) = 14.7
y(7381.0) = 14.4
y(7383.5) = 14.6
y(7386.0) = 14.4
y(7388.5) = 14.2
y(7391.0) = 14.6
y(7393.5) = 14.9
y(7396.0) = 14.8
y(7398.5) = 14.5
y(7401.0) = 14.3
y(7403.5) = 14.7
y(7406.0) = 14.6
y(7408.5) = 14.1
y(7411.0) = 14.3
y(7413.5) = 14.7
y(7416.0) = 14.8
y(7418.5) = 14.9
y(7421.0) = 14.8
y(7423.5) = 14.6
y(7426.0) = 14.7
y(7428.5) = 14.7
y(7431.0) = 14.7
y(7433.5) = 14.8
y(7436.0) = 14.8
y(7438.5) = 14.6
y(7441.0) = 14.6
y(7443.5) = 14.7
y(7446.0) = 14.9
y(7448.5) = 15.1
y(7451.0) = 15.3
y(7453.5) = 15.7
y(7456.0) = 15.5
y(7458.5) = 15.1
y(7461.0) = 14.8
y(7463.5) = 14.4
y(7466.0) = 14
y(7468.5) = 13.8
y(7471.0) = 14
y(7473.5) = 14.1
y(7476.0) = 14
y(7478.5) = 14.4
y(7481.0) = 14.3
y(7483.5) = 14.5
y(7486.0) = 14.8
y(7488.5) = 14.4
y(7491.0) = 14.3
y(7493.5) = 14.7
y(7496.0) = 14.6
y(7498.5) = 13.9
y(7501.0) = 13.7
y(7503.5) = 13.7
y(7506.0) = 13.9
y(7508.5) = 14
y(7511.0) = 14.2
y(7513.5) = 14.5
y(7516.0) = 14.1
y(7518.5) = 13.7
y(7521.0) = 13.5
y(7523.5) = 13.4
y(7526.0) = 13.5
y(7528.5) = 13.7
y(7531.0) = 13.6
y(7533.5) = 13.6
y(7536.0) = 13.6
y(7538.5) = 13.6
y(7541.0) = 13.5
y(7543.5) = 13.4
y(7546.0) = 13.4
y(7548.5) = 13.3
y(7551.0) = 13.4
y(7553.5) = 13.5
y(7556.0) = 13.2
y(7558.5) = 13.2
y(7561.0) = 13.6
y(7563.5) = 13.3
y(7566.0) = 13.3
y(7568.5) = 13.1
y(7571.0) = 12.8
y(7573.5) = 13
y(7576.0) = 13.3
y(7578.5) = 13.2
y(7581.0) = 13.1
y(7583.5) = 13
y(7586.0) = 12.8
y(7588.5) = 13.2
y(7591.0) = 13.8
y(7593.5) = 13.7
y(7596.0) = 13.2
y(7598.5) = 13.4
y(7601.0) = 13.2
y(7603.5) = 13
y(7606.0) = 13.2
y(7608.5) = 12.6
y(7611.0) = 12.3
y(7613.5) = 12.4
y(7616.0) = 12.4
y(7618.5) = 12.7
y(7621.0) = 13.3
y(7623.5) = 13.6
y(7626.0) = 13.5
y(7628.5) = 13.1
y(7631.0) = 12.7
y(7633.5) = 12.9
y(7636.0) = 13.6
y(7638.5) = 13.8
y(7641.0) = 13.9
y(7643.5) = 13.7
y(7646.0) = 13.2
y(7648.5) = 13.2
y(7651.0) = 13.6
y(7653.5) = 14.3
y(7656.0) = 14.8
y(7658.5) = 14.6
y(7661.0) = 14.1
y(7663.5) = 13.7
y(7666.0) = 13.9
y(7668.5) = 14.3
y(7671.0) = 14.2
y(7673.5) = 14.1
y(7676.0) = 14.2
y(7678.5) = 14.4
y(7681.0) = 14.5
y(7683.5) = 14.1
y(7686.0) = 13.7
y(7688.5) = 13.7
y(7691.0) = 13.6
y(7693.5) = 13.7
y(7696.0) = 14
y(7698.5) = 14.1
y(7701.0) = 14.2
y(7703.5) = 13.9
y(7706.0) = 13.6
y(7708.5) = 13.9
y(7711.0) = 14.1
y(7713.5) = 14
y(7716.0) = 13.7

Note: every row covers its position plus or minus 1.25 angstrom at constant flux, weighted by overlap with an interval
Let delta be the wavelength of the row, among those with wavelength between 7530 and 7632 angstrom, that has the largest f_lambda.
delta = 7591.0 angstrom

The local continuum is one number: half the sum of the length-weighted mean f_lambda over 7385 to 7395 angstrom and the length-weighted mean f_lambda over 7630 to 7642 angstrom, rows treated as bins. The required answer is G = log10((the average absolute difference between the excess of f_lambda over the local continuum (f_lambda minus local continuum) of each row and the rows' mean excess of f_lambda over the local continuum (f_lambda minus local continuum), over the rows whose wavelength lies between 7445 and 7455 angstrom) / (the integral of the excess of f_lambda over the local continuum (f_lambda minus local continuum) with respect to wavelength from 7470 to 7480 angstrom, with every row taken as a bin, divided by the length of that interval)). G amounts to 0.2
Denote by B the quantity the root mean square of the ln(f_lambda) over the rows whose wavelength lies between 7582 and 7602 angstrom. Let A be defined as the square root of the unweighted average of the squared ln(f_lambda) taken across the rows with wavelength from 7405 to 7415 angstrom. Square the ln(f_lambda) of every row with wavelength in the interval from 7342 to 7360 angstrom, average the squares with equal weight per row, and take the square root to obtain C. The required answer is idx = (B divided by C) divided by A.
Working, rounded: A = 2.67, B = 2.59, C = 2.69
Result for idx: 0.360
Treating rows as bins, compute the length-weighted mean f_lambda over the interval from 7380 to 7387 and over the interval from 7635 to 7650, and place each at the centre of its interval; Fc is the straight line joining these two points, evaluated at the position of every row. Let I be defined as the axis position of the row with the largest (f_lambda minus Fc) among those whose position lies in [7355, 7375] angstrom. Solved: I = 7368.5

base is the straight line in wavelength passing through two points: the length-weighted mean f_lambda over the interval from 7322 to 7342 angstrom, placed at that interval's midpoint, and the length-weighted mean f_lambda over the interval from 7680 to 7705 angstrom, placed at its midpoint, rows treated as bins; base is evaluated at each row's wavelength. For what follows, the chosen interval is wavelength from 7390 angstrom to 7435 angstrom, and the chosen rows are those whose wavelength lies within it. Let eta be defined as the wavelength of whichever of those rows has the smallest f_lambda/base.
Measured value 7408.5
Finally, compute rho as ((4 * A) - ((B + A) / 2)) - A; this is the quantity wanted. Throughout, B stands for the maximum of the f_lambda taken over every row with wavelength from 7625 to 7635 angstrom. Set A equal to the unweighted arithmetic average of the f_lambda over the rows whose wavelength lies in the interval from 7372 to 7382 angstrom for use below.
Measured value 30.6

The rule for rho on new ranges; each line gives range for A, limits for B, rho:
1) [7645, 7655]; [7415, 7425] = 26.5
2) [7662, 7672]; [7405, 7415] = 27.7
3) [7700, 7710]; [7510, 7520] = 27.5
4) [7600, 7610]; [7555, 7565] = 25.7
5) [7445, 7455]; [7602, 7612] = 31.5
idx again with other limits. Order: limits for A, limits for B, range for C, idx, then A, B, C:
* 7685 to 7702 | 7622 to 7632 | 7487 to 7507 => 0.371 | 2.63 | 2.58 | 2.65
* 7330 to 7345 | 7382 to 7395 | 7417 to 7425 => 0.370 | 2.69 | 2.68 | 2.69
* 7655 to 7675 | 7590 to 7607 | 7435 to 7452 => 0.362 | 2.65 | 2.59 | 2.70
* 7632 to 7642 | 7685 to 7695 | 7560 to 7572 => 0.389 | 2.61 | 2.62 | 2.58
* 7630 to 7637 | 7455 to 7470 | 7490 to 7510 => 0.394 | 2.57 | 2.68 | 2.65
